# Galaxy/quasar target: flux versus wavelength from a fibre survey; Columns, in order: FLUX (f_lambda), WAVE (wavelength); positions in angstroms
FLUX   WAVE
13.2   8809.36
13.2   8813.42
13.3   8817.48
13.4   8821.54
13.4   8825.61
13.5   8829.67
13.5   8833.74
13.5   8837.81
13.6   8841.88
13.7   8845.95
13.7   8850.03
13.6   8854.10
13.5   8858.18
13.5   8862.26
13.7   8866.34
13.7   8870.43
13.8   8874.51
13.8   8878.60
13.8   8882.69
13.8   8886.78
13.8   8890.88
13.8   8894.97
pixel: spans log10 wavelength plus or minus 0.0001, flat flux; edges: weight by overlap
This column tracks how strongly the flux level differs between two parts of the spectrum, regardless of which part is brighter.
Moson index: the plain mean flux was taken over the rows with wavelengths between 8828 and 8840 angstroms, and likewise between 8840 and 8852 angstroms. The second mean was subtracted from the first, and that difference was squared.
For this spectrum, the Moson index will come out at 0.028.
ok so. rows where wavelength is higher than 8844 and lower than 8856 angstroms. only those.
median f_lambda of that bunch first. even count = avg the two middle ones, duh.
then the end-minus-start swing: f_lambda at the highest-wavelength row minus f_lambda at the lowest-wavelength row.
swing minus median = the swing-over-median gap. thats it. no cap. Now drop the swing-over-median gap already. -13.8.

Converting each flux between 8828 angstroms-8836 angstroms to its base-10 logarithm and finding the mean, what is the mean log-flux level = 1.13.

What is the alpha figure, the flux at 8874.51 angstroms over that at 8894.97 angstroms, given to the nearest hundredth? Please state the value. 1.00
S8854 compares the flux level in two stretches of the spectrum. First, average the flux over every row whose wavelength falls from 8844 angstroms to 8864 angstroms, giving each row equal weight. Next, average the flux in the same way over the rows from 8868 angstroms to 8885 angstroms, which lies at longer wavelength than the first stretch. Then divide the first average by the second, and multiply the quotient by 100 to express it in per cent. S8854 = 99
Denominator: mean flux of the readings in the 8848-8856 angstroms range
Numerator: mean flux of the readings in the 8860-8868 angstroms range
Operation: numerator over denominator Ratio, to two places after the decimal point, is 1.00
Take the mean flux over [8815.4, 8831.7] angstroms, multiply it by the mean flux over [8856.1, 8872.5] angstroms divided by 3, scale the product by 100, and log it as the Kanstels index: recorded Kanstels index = 6075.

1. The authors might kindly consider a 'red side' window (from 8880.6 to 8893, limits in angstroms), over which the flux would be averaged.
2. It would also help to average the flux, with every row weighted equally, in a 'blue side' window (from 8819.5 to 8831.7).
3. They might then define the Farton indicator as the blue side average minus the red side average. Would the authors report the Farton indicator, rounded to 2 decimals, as -0.37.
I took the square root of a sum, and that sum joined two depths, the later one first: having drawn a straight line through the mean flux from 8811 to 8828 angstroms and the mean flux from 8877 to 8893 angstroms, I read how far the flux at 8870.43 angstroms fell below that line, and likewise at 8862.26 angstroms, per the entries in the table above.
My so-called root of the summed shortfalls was 0.36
